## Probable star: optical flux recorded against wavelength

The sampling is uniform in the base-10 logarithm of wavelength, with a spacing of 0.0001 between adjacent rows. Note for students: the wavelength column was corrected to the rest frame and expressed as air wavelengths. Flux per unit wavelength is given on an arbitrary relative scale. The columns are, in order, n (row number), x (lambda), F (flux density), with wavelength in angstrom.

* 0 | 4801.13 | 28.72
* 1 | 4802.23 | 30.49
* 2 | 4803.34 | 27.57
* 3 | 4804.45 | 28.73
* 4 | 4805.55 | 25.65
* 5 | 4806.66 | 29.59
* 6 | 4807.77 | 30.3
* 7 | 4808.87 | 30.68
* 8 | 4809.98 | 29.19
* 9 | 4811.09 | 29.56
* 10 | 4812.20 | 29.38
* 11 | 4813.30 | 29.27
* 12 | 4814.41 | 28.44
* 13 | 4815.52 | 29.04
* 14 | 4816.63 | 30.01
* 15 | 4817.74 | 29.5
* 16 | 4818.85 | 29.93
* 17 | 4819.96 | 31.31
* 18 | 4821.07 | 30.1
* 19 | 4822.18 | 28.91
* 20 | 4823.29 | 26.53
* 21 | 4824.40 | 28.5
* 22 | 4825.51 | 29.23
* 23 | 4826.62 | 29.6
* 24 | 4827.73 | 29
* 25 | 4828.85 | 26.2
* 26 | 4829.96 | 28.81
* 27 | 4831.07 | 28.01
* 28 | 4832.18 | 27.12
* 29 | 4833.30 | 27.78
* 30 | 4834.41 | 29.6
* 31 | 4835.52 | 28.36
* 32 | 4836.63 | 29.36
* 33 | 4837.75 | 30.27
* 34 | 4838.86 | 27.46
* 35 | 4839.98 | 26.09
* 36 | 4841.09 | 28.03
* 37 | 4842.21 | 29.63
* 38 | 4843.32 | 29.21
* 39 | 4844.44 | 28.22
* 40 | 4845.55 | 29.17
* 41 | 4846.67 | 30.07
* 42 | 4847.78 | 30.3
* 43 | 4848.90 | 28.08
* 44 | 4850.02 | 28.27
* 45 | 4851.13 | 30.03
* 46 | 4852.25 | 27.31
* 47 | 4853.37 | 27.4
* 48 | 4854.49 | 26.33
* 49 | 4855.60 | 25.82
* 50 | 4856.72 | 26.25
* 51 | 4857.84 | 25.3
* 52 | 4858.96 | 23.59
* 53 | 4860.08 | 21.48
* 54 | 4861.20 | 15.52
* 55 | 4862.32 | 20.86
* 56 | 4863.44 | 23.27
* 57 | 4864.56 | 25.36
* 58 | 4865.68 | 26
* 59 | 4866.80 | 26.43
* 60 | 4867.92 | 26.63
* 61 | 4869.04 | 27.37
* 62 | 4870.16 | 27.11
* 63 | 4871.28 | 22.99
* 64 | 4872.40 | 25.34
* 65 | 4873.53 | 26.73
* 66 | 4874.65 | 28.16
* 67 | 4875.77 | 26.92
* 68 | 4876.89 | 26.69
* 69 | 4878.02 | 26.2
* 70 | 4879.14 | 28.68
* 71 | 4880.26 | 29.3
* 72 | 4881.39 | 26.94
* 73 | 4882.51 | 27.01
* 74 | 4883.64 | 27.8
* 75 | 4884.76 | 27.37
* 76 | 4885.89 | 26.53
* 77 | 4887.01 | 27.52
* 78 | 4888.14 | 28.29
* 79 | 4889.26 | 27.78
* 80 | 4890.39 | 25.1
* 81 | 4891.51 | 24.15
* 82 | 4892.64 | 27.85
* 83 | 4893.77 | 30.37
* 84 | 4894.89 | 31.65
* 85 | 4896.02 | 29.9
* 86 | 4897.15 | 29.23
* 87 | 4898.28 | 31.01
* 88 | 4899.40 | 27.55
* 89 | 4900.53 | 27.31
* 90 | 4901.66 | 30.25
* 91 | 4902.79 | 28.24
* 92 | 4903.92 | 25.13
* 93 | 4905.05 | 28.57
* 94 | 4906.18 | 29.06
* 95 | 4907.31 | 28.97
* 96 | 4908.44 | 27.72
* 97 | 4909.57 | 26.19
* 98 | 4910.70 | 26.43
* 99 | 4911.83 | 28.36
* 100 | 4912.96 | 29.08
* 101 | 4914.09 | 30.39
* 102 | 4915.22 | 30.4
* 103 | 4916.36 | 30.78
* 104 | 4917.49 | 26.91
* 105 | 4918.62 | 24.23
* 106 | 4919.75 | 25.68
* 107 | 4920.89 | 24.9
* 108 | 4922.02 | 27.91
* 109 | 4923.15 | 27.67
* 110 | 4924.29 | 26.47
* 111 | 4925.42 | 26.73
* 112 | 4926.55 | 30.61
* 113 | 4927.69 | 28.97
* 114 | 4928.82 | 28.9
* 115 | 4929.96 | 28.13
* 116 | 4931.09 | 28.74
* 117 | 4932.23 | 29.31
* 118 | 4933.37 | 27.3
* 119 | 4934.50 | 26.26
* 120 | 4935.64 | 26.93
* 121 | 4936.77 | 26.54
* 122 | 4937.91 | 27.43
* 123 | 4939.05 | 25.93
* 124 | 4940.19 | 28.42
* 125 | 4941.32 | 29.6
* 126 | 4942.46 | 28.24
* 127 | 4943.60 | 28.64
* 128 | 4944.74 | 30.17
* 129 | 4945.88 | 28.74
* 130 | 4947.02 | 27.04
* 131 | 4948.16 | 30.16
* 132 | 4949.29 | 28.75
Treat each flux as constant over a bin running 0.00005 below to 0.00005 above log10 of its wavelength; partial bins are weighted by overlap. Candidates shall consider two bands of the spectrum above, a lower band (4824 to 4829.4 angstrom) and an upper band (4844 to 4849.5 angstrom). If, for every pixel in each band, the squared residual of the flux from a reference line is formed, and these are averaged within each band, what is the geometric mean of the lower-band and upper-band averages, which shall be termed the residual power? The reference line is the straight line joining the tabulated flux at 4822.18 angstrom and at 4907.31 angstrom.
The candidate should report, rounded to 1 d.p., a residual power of 1.2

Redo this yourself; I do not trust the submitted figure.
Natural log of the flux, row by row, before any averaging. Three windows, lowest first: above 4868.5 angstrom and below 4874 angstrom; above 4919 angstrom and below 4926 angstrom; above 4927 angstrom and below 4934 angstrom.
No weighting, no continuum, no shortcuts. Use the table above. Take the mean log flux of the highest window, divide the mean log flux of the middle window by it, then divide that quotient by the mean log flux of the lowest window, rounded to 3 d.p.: 0.301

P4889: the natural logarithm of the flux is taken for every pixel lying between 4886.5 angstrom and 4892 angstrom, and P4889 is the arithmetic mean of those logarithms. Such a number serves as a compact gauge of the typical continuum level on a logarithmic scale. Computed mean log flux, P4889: 3.28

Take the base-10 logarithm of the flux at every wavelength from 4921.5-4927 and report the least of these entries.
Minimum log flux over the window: 1.423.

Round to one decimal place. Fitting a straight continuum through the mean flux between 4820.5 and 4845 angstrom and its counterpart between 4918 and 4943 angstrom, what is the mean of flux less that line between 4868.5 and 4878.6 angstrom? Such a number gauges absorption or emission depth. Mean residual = -1.7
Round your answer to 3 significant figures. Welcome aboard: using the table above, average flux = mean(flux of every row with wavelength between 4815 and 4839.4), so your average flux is 28.8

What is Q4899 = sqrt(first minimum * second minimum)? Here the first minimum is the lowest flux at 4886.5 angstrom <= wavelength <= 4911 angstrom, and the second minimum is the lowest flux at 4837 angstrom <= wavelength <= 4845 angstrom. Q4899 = 25.1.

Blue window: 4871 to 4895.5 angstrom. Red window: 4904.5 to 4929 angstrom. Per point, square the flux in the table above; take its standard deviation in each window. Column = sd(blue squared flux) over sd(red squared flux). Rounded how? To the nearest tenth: 1.0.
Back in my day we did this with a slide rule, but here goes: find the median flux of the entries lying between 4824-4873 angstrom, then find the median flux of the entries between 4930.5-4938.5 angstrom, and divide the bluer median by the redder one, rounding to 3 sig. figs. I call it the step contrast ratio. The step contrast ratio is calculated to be 1.00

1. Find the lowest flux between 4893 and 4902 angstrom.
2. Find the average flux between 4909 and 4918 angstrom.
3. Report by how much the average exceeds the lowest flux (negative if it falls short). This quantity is 1.3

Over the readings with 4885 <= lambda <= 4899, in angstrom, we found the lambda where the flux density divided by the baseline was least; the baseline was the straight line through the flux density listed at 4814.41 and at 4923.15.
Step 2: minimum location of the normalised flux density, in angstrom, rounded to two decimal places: 4891.51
